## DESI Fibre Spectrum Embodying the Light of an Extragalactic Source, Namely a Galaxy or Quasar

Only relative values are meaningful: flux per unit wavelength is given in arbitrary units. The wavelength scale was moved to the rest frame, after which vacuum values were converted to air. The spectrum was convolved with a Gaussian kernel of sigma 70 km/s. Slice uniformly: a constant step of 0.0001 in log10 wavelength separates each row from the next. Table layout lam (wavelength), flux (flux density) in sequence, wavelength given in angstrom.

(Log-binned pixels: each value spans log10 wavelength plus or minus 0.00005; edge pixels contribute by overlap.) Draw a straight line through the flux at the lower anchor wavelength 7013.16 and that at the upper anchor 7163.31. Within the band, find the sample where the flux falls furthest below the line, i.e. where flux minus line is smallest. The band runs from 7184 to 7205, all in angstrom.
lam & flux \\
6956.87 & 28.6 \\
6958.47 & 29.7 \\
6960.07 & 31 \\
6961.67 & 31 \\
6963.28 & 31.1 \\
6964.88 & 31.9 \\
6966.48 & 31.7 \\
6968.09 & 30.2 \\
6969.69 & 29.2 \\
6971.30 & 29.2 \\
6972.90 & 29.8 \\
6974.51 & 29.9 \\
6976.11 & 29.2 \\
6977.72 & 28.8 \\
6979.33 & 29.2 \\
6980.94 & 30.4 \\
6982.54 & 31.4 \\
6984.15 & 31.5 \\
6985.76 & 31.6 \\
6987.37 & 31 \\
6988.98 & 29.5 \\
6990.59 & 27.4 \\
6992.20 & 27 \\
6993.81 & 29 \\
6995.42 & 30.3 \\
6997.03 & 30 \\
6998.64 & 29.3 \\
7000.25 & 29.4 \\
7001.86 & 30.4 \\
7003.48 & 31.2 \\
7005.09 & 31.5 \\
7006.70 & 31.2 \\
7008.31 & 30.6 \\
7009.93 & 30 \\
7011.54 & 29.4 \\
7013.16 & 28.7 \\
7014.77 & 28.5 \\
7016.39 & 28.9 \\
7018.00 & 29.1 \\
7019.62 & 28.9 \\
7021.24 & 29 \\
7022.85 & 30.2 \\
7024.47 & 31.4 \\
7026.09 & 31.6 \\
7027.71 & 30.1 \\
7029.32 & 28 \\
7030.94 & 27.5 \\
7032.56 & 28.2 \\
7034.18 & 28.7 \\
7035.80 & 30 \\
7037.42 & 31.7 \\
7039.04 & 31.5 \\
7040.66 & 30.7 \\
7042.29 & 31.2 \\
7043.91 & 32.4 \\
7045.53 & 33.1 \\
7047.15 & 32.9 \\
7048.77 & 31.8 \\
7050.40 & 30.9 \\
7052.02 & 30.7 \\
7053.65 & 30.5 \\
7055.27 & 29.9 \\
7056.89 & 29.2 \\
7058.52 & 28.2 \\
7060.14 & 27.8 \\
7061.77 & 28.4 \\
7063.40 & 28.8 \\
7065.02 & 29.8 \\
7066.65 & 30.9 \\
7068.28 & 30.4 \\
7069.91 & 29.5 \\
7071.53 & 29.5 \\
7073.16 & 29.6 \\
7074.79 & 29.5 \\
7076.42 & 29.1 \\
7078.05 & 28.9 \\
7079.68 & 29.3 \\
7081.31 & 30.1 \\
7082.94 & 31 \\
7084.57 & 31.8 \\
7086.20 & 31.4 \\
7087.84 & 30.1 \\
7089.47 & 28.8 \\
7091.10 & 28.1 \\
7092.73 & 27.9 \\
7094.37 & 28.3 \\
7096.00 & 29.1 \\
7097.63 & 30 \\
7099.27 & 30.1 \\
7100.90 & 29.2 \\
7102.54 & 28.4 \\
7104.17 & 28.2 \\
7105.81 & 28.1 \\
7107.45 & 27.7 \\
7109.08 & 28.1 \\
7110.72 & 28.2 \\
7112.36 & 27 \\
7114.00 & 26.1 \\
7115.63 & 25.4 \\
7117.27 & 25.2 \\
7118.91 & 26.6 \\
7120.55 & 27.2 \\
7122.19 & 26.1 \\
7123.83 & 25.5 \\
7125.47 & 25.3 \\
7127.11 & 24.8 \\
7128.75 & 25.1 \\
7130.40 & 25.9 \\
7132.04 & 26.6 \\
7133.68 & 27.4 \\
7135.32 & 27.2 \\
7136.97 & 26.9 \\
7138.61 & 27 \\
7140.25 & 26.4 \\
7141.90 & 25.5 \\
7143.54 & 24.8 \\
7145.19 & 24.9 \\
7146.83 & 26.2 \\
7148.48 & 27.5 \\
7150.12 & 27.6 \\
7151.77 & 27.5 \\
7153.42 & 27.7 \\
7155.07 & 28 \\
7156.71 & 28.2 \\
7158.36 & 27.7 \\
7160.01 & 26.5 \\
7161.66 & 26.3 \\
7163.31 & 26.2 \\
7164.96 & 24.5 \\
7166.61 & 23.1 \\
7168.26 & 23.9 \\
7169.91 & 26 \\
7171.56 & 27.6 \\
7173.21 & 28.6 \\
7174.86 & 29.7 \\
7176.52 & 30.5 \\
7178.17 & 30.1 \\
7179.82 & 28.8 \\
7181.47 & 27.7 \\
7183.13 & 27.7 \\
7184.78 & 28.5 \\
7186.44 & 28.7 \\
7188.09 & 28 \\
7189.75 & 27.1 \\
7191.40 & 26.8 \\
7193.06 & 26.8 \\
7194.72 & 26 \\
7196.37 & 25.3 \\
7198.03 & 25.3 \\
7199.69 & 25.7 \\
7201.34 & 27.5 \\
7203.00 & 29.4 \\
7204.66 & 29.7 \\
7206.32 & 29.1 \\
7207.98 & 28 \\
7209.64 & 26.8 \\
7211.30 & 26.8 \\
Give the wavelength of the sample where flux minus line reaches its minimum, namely 7196.37 angstrom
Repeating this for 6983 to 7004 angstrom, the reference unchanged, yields 6992.20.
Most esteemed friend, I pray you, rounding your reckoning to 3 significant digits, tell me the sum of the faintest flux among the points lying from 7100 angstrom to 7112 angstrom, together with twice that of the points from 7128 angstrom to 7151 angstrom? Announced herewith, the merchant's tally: 77.3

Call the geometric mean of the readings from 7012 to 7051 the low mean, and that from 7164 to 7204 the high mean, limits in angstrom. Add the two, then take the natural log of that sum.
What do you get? 4.05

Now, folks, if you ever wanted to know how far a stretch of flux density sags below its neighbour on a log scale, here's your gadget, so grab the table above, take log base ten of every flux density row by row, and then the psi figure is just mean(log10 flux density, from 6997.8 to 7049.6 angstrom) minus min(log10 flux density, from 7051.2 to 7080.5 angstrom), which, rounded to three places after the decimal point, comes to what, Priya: 0.036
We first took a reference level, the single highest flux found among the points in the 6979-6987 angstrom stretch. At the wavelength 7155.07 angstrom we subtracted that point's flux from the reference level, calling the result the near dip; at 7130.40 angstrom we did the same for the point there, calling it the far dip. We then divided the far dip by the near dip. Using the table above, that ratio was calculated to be 1.6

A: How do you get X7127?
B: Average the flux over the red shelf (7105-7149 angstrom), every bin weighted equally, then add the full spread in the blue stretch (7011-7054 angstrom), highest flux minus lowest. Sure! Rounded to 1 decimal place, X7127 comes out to 32.0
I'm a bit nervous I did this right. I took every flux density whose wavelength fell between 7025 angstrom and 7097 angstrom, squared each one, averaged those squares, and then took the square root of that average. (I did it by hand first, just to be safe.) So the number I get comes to 30.0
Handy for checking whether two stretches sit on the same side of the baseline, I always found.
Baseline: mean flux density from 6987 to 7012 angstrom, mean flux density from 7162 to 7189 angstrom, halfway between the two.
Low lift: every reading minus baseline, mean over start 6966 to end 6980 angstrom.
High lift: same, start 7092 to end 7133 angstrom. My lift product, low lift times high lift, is -1.5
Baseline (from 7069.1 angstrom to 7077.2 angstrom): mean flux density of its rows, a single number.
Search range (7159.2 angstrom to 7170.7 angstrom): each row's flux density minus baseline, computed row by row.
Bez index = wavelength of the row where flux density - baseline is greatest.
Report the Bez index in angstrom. 7160.01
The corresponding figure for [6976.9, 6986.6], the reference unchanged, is 6985.76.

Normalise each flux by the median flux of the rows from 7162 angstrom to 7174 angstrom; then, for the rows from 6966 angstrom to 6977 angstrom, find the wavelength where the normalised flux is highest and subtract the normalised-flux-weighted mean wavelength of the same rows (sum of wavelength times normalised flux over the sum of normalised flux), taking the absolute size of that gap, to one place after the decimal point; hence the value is 4.8 angstrom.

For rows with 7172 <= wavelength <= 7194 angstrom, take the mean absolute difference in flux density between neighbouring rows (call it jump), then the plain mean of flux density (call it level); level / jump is 44.8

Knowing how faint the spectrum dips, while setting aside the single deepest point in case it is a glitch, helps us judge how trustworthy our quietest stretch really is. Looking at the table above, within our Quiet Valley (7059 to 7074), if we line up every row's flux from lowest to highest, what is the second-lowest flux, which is 28.4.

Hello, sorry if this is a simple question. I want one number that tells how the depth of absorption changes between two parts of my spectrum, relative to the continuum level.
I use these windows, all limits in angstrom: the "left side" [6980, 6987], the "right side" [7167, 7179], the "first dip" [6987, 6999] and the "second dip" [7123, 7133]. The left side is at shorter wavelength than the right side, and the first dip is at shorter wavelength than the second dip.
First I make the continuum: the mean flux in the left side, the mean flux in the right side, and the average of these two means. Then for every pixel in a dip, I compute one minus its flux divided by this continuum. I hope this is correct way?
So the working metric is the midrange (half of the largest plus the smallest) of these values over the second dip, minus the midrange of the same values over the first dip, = 0.11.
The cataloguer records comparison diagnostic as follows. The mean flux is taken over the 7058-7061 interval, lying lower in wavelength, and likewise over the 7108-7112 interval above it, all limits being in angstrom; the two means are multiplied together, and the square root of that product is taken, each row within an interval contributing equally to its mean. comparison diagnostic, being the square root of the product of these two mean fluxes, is 28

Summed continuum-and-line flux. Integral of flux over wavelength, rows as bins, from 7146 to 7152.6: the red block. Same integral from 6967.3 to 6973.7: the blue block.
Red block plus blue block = 369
